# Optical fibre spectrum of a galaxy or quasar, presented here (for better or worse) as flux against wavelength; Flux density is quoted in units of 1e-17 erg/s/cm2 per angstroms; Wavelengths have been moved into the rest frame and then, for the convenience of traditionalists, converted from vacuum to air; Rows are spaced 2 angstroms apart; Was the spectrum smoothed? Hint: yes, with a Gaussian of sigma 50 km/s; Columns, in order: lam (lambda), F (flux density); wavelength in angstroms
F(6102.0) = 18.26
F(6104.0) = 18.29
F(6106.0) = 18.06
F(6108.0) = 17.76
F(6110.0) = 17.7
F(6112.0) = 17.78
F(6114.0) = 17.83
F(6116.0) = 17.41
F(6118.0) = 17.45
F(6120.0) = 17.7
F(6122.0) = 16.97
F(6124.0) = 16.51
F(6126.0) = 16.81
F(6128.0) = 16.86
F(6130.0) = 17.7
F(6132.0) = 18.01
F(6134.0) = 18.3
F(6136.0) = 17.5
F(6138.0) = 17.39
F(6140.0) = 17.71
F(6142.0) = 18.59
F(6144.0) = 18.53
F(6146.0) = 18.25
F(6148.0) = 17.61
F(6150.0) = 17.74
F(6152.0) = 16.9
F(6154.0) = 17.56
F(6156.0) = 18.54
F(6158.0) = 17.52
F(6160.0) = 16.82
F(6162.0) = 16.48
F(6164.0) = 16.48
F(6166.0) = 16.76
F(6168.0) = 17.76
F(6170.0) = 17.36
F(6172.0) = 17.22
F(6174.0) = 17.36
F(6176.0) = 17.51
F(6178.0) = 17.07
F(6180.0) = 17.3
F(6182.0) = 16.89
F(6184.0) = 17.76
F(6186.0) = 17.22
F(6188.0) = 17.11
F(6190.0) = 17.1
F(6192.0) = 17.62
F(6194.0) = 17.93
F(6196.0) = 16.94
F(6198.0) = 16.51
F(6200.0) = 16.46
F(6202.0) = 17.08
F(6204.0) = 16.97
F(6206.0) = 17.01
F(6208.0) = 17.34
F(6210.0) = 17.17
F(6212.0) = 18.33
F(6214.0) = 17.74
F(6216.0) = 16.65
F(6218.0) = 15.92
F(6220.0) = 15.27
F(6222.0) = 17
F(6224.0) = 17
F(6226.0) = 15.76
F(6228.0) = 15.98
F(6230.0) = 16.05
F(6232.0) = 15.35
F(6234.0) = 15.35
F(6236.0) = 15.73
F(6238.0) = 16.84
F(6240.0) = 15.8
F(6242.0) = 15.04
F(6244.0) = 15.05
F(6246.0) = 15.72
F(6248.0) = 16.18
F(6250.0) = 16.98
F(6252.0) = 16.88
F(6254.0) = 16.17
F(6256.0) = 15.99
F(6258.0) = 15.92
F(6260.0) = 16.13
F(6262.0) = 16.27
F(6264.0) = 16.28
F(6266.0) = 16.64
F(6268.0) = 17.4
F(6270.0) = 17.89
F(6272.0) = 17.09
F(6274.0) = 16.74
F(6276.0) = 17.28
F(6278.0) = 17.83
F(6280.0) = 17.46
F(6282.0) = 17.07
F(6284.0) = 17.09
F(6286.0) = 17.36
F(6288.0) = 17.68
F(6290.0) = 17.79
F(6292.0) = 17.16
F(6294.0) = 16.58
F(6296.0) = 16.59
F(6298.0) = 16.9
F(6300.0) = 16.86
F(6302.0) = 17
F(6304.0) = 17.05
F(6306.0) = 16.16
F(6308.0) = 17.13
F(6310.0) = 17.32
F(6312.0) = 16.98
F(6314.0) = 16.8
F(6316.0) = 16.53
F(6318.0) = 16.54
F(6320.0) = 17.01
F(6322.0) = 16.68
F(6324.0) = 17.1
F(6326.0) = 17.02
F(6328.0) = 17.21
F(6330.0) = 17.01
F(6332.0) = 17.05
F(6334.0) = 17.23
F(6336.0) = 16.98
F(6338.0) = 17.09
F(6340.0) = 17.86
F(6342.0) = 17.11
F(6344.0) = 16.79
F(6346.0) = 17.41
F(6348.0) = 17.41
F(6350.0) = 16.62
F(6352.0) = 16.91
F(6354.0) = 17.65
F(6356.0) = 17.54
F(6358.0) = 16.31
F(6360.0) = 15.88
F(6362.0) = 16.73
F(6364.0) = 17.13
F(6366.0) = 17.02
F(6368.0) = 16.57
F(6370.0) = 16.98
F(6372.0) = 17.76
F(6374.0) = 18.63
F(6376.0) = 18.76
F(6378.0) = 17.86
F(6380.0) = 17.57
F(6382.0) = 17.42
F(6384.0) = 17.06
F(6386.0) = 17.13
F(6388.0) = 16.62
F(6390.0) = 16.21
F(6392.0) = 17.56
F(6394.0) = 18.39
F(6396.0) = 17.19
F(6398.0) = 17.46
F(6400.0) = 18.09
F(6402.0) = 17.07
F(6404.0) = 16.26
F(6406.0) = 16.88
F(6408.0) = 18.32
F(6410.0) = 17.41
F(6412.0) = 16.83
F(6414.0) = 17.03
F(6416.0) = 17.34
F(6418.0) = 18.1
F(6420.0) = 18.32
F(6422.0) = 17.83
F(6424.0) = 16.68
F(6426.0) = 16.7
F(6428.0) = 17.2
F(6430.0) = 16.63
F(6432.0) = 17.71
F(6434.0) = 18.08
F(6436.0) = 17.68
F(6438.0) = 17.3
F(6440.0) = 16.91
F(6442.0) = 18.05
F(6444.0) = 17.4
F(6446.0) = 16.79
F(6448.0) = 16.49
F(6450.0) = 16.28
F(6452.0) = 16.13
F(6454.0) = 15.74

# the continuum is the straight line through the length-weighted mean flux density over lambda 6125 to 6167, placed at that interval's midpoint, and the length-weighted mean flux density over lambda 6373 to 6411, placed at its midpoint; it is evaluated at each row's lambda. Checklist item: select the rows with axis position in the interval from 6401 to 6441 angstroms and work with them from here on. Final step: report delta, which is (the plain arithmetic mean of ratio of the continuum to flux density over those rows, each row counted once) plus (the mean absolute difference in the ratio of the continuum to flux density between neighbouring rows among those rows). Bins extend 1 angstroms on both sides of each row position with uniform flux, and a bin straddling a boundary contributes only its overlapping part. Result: 1.04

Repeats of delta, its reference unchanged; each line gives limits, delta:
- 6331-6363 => 1.06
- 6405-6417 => 1.05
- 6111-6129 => 1.03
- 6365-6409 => 1.04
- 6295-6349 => 1.05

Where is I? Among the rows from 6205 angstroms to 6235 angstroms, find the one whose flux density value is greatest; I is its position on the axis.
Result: 6212.0 angstroms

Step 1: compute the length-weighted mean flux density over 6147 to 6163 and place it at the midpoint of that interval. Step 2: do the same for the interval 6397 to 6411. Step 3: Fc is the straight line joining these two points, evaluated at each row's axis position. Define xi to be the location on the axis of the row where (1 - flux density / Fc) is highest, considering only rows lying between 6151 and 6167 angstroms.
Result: 6162.0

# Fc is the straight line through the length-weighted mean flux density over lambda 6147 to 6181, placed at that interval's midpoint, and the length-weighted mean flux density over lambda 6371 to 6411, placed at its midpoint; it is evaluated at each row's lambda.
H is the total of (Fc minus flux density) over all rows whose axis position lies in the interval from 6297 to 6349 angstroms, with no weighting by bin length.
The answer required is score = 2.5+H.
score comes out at 13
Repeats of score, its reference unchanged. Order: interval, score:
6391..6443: 5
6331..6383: 8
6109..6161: -6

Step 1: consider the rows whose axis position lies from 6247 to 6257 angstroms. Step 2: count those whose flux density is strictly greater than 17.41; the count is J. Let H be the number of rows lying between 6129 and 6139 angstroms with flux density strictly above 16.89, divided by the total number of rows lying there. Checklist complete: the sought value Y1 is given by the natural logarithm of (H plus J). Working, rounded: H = 1.00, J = 0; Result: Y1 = 0.0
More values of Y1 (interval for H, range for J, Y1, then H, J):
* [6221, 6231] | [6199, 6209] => -0.9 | 0.40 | 0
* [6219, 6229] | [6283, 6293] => 0.9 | 0.40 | 2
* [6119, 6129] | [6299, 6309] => -0.9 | 0.40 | 0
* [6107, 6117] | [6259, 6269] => 0.0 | 1.00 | 0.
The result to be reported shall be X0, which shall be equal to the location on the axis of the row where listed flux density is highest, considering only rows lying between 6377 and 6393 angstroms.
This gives 6378.0 angstroms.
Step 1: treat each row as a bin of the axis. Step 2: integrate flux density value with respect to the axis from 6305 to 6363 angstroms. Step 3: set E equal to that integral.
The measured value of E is 984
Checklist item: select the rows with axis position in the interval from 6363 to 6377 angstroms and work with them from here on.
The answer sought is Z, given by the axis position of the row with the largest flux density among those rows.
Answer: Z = 6376.0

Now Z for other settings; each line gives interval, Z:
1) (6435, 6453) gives 6442.0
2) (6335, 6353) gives 6340.0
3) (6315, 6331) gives 6328.0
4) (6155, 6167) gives 6156.0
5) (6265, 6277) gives 6270.0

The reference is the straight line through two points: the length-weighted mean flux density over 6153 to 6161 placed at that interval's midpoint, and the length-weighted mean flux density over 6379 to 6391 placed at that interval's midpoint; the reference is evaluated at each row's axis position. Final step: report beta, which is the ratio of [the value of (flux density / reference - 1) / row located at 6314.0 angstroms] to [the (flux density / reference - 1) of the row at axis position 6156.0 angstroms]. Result -0.4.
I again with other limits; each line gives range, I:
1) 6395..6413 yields 6408.0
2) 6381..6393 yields 6392.0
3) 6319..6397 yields 6376.0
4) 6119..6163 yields 6142.0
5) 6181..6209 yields 6194.0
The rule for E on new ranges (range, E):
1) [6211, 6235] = 393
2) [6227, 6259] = 510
